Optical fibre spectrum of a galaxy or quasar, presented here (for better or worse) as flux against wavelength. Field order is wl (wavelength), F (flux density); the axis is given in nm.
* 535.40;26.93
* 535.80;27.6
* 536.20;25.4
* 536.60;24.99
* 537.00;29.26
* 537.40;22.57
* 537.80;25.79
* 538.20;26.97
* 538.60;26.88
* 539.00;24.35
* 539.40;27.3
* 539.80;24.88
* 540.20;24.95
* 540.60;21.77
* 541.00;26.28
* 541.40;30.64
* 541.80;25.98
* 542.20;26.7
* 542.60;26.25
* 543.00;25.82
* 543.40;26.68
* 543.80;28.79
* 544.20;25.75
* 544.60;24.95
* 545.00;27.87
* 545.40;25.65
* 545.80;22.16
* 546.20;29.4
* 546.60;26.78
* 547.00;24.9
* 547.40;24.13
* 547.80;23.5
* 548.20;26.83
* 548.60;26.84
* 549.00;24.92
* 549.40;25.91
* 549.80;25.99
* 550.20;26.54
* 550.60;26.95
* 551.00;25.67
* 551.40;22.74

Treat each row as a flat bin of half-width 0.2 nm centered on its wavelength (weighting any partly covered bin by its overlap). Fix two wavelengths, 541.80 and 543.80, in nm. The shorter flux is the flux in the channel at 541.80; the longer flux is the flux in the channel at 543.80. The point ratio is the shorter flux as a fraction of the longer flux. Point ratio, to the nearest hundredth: 0.90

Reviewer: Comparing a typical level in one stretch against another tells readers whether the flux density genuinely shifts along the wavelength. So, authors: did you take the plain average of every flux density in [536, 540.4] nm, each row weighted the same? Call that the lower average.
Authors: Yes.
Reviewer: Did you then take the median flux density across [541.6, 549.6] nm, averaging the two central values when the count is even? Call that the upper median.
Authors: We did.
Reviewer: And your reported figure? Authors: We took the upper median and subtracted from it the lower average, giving 0.19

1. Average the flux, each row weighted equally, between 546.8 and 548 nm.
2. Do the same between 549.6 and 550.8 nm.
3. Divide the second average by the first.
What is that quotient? 1.10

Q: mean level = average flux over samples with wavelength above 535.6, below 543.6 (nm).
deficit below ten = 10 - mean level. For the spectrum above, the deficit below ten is -16.1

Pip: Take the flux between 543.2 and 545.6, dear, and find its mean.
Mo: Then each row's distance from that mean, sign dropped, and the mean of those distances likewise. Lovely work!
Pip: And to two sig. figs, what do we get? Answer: 1.2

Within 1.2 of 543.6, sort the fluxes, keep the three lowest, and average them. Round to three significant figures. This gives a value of 25.5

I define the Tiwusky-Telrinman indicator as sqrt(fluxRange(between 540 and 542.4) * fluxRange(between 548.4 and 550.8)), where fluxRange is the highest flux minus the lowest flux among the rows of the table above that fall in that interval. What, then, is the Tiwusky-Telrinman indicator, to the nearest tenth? 4.2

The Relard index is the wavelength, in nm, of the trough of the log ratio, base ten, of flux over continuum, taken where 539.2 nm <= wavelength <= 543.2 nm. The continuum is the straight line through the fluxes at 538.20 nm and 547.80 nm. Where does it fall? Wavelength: 540.60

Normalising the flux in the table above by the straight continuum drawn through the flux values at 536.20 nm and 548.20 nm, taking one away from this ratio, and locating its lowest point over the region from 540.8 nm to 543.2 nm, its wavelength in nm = 543.00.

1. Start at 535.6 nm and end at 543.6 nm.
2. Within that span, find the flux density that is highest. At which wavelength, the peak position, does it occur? 541.40 nm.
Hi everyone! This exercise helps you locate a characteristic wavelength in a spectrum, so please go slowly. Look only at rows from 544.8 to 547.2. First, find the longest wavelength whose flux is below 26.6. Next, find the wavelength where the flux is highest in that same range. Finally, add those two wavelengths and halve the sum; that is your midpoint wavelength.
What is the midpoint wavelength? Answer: 546.60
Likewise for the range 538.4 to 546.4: 543.60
